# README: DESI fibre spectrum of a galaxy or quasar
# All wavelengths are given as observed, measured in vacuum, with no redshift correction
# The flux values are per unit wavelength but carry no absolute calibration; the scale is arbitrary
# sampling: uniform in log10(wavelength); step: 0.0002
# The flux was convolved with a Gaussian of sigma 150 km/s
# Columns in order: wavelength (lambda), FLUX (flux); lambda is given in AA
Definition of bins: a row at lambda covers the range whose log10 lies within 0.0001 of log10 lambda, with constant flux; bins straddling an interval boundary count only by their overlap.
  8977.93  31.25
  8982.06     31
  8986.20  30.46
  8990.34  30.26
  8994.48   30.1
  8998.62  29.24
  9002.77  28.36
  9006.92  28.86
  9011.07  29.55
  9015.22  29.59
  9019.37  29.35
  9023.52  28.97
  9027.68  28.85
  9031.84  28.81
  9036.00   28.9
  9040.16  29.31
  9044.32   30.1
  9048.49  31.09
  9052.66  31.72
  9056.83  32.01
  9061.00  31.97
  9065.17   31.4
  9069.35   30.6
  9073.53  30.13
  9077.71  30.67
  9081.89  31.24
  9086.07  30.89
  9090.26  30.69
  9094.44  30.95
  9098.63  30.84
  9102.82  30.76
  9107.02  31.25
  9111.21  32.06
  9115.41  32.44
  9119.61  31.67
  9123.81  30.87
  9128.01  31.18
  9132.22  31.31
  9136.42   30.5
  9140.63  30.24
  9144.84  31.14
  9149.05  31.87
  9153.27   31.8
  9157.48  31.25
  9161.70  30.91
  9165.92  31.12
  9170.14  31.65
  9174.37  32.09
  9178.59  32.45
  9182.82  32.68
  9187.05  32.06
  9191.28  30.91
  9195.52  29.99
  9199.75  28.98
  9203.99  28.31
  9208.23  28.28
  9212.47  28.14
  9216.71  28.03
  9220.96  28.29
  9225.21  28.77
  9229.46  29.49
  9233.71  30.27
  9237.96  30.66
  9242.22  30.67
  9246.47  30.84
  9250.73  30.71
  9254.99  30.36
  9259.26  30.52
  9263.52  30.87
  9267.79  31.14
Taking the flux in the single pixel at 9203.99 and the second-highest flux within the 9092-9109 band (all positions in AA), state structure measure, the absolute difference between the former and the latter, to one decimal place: 2.6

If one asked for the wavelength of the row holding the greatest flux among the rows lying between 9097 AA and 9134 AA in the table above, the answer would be 9115.41 AA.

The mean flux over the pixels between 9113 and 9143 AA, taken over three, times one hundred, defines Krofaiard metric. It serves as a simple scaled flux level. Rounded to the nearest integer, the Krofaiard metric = 1039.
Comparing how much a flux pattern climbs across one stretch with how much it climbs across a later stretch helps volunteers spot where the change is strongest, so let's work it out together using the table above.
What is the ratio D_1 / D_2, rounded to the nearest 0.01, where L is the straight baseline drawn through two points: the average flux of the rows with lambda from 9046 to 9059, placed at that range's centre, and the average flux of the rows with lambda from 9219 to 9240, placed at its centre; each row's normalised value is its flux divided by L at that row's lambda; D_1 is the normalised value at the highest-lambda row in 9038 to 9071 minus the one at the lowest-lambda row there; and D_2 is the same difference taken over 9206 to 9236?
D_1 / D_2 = 0.66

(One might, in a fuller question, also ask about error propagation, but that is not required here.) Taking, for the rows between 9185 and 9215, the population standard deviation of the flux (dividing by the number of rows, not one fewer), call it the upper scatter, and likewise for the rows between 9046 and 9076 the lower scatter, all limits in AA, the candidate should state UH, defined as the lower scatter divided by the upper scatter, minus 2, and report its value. -1.53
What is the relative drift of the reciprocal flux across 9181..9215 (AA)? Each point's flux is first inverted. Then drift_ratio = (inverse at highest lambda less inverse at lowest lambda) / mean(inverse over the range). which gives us 0.15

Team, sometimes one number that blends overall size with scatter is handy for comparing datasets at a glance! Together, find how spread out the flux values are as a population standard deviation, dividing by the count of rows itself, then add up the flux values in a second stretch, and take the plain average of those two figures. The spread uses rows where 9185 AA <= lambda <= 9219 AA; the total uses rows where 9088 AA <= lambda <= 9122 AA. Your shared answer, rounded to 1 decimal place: 126.0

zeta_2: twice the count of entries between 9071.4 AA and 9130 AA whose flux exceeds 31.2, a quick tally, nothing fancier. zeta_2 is 10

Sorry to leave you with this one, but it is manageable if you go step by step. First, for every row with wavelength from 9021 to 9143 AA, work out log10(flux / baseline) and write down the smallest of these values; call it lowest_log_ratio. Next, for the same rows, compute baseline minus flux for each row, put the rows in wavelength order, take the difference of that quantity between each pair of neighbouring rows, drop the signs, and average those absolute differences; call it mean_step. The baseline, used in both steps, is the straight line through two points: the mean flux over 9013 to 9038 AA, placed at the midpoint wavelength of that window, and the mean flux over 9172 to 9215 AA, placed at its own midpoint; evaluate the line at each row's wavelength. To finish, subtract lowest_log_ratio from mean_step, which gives 0.44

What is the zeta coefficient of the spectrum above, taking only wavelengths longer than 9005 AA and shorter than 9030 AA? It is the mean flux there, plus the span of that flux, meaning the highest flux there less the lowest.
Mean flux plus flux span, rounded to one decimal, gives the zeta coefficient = 29.9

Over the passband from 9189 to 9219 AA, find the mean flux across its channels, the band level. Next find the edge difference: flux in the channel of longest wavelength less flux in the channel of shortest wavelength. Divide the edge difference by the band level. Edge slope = -0.10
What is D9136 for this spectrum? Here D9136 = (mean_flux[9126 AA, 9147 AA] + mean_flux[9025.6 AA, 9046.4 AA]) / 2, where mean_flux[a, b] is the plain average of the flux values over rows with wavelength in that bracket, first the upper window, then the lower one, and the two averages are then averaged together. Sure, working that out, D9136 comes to 30.0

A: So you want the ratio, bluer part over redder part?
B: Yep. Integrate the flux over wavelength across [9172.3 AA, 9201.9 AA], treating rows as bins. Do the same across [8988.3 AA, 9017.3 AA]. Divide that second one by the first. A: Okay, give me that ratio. 0.921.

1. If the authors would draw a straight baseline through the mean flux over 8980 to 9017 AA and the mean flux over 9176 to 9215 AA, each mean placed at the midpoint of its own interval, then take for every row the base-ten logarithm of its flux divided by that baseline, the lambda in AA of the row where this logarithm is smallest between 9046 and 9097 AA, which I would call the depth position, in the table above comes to 9073.53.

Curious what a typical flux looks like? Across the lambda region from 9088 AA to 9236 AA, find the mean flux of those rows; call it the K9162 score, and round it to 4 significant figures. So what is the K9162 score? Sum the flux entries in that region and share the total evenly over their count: 30.66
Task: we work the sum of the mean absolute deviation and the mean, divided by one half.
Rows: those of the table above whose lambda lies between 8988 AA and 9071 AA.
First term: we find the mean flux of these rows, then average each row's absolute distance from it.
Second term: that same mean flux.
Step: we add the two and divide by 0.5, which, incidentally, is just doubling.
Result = 61.8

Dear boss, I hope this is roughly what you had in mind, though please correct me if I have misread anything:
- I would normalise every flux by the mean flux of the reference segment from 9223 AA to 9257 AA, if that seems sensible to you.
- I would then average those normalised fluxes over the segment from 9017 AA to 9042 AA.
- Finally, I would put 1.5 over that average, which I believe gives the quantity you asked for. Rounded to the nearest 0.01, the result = 1.56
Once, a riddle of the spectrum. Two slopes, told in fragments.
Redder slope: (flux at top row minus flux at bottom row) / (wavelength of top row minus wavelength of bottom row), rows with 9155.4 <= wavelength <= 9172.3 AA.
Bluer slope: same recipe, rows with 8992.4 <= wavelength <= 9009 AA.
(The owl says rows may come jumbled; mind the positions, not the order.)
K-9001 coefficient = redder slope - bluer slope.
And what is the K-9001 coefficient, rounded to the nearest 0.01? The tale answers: 0.13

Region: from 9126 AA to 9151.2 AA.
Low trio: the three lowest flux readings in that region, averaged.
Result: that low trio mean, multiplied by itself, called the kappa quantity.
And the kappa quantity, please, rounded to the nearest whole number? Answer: 938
